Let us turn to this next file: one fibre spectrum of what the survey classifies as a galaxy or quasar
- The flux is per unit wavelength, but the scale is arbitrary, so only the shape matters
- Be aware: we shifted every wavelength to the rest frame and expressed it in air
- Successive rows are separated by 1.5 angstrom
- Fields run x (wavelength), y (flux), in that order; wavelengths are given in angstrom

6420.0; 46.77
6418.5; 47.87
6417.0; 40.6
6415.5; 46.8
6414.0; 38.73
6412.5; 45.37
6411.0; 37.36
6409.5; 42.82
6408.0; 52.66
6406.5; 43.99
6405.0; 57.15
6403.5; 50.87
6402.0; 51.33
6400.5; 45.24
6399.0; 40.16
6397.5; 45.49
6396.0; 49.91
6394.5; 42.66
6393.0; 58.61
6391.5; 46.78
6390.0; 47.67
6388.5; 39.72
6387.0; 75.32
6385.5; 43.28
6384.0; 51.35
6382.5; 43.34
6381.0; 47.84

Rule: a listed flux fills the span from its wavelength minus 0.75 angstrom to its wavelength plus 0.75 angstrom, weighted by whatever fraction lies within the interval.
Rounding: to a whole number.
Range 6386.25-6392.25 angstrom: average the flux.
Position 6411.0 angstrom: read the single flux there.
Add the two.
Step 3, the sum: 90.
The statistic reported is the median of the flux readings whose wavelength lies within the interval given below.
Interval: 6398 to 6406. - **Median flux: 50.9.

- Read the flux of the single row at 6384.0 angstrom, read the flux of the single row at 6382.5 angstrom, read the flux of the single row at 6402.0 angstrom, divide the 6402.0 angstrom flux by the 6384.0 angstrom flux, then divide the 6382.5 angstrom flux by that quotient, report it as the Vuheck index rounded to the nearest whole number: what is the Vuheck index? 43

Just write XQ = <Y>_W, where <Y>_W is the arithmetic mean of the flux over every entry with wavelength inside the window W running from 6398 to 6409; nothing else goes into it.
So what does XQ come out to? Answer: 49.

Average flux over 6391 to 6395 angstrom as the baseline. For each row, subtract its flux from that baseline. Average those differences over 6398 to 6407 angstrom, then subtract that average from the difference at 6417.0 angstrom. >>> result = 8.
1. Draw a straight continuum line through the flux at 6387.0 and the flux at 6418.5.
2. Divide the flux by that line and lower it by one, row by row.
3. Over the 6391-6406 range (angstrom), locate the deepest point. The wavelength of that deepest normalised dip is 6399.0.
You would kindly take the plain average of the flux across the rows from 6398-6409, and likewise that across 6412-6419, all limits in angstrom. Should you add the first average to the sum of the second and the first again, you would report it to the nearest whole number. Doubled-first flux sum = 141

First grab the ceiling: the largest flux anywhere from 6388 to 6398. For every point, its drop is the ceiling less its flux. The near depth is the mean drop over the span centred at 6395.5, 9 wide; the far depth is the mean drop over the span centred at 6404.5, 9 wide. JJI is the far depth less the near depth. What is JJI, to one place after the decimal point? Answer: -2.9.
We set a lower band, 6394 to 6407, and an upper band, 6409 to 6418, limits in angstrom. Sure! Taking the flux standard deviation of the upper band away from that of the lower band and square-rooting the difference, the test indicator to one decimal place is 1.3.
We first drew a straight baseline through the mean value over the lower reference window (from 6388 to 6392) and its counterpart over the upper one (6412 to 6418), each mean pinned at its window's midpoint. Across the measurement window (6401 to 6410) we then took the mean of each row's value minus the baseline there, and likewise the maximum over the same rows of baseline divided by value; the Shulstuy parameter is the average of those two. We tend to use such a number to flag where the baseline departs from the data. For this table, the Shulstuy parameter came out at 3.6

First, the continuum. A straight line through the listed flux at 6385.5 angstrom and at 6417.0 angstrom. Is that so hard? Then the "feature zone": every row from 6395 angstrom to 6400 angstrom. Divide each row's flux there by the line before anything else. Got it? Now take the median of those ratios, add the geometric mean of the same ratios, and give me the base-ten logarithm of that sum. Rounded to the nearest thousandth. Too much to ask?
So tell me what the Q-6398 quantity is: 0.331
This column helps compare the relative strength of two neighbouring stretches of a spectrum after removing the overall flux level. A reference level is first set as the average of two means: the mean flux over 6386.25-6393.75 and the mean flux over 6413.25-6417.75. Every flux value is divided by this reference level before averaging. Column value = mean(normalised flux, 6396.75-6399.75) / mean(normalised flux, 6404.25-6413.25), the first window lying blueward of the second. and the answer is 0.92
